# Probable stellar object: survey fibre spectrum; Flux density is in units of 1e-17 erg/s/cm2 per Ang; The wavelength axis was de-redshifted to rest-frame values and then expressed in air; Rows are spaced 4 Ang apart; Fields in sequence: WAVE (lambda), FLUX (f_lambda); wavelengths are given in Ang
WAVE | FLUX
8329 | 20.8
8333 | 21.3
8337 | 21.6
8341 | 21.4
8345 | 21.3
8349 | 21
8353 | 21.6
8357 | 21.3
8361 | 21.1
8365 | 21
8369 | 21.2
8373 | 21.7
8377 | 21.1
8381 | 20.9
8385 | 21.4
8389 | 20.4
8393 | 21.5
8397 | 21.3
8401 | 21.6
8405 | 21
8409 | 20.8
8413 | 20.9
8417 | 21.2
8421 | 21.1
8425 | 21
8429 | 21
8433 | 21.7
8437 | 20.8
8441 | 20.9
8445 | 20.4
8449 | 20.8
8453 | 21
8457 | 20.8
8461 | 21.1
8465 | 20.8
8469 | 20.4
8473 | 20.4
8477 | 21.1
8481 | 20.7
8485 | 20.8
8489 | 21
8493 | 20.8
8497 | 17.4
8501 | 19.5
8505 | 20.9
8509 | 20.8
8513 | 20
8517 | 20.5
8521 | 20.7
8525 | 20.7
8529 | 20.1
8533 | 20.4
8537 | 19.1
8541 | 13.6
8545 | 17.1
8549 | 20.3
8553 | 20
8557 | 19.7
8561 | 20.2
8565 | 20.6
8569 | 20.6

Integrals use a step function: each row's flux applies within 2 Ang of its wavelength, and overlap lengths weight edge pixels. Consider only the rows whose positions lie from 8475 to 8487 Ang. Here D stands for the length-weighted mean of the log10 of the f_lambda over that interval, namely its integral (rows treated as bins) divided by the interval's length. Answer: 1.319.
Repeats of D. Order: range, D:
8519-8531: 1.312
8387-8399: 1.323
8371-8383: 1.327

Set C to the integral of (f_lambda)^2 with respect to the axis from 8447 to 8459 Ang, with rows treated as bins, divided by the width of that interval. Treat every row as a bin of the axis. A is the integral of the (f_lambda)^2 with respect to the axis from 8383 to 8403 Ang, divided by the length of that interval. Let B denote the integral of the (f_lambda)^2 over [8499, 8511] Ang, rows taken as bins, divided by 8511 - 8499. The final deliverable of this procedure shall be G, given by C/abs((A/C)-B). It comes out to 1.048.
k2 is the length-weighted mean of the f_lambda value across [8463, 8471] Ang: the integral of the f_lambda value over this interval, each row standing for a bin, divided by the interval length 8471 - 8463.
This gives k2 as 20.6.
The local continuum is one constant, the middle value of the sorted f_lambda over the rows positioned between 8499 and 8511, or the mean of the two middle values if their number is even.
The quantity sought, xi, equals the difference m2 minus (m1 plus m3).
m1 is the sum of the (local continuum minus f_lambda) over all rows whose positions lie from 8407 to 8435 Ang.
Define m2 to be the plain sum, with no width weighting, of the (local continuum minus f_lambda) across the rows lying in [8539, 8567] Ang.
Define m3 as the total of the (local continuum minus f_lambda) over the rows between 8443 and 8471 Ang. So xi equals 15.9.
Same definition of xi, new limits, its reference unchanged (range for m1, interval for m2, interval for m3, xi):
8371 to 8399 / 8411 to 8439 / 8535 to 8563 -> -15.0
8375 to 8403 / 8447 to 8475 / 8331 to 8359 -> 6.8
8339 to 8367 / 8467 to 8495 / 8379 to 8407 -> 6.0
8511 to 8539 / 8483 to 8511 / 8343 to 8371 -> 3.2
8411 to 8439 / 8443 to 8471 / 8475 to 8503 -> -1.9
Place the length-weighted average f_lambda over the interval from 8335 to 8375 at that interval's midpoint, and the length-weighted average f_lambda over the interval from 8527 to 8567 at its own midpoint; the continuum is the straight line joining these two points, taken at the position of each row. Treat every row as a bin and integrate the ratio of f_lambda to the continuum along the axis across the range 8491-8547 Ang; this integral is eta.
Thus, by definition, 55.9 Ang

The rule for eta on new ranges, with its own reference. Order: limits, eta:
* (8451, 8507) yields 57.6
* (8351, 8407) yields 56.5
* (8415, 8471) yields 57.7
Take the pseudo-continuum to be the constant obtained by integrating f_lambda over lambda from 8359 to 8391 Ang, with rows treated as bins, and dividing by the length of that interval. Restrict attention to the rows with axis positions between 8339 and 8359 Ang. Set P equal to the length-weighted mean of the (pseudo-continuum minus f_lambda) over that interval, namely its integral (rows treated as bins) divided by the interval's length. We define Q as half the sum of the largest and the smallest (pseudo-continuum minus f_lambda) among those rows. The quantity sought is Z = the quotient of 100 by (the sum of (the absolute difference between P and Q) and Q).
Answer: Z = -556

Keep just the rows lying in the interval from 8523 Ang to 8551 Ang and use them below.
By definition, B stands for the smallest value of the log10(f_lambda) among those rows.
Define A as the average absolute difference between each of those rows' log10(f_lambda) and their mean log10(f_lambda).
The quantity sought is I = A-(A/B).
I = 0.0058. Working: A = 0.049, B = 1.13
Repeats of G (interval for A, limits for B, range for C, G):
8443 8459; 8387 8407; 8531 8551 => 0.748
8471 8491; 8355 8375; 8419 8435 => 0.997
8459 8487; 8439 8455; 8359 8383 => 1.040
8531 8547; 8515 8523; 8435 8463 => 1.024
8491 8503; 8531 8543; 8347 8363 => 1.406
